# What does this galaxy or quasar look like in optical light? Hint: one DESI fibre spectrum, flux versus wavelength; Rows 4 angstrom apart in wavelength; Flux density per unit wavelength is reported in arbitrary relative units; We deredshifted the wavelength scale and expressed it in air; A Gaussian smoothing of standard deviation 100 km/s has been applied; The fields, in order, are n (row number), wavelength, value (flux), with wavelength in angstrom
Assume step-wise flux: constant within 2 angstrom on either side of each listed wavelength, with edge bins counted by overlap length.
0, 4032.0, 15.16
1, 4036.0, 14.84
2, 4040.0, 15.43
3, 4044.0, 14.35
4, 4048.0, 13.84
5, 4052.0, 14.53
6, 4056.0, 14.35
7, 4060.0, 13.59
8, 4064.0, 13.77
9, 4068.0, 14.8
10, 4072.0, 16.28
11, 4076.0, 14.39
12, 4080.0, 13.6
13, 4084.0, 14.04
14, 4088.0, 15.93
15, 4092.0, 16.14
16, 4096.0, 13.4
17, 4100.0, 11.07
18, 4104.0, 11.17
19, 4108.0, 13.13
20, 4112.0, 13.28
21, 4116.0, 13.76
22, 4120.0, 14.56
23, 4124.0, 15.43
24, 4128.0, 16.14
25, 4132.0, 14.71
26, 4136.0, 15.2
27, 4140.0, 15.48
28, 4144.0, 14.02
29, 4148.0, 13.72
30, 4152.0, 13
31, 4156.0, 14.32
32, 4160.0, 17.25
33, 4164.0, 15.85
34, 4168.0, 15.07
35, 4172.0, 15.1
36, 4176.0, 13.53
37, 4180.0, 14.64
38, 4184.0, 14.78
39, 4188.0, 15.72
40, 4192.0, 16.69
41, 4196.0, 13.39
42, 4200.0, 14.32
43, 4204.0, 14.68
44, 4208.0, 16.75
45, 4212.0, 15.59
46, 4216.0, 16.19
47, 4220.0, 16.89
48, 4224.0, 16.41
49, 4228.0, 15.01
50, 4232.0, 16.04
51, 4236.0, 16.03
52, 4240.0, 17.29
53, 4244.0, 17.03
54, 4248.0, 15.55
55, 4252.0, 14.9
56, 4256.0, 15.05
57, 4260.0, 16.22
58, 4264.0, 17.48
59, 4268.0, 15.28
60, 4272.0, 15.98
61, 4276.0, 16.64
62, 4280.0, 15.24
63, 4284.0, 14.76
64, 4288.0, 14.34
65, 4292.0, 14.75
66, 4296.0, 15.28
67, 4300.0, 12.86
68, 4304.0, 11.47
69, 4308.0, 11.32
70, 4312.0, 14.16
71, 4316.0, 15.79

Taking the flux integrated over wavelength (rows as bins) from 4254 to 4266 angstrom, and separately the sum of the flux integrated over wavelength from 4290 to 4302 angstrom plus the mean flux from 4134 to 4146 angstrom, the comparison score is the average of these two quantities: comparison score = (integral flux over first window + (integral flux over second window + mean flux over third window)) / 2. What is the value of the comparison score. 191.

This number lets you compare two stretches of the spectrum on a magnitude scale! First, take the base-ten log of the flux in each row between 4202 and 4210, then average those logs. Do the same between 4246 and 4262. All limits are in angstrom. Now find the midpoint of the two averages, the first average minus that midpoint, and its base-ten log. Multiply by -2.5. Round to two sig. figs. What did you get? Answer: 6.1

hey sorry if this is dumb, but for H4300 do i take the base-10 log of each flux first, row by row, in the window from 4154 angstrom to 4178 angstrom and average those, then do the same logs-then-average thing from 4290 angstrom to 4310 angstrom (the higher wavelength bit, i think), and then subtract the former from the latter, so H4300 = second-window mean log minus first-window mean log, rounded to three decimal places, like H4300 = -0.065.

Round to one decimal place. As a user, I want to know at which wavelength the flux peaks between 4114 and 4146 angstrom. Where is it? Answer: 4128.0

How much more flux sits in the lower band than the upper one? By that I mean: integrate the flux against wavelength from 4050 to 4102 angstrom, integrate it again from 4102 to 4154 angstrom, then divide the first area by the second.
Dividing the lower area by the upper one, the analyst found 1.01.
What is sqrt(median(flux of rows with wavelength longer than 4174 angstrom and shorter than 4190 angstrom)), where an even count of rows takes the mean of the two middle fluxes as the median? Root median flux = 3.84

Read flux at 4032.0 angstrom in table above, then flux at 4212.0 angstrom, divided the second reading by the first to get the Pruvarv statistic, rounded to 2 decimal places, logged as 1.03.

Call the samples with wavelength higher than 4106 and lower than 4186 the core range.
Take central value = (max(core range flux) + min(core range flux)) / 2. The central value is 15.1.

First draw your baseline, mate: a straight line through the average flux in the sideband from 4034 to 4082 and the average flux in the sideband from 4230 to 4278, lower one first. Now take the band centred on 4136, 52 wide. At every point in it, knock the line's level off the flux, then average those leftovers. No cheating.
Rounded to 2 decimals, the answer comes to -0.45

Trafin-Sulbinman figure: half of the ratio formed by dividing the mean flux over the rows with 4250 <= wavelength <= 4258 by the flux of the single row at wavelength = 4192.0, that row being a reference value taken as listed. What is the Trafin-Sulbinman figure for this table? 0.45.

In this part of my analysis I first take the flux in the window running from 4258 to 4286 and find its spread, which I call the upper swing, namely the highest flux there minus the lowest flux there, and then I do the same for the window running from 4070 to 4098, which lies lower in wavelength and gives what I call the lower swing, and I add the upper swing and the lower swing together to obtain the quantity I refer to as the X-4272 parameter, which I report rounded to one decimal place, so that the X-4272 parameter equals 5.6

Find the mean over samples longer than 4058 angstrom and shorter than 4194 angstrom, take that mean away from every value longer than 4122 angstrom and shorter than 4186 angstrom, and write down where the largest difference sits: 4160.0 angstrom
